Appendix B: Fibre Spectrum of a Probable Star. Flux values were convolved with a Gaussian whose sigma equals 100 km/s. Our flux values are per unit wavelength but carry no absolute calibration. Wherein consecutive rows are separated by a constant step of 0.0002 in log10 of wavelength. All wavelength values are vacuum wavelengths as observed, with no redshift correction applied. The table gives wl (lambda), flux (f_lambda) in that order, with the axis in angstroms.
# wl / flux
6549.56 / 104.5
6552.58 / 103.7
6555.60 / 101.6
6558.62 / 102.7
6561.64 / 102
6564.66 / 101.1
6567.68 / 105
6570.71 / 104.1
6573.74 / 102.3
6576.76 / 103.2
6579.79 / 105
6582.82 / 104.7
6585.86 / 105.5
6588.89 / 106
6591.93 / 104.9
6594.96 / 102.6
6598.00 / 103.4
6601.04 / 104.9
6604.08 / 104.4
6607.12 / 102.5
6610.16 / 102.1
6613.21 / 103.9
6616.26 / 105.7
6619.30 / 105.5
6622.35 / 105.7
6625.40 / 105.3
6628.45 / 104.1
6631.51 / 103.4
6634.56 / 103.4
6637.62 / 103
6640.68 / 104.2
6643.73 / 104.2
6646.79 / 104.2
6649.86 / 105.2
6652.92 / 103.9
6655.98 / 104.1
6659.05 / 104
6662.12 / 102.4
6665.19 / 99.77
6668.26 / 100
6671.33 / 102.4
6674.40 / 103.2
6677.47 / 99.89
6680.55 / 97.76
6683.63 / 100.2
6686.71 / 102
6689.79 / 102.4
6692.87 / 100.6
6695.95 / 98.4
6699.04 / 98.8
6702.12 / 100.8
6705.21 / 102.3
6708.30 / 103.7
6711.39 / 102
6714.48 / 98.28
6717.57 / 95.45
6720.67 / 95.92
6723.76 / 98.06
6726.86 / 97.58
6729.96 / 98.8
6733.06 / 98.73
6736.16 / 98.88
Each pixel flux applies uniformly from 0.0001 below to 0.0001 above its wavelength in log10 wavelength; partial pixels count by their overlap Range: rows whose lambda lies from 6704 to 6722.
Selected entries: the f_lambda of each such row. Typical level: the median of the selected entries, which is 100.1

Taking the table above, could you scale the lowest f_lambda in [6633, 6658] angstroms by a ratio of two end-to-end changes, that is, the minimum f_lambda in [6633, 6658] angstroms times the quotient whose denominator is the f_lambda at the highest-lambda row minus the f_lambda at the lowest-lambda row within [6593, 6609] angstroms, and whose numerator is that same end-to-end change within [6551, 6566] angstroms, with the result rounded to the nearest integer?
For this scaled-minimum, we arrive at 2678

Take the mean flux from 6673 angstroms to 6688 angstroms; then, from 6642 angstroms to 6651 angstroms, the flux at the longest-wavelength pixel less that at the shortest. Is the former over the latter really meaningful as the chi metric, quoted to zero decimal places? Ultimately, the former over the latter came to 101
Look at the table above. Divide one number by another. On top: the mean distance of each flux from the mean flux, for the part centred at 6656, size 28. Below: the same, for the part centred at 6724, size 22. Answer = 1.5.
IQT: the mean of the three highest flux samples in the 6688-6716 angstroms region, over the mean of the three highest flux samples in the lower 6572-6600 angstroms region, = 0.974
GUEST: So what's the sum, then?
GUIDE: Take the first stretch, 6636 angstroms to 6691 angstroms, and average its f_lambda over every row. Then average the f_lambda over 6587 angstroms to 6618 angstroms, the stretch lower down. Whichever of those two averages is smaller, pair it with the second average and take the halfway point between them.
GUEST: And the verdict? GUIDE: 103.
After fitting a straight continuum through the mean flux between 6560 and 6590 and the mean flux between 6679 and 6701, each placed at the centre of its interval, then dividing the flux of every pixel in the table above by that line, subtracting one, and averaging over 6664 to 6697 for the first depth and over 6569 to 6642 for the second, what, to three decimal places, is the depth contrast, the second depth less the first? 0.010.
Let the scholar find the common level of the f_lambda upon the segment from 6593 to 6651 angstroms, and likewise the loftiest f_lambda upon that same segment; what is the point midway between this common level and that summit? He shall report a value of 105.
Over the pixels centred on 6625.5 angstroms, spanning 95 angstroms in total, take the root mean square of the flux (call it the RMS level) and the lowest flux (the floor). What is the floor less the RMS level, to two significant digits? -4.1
